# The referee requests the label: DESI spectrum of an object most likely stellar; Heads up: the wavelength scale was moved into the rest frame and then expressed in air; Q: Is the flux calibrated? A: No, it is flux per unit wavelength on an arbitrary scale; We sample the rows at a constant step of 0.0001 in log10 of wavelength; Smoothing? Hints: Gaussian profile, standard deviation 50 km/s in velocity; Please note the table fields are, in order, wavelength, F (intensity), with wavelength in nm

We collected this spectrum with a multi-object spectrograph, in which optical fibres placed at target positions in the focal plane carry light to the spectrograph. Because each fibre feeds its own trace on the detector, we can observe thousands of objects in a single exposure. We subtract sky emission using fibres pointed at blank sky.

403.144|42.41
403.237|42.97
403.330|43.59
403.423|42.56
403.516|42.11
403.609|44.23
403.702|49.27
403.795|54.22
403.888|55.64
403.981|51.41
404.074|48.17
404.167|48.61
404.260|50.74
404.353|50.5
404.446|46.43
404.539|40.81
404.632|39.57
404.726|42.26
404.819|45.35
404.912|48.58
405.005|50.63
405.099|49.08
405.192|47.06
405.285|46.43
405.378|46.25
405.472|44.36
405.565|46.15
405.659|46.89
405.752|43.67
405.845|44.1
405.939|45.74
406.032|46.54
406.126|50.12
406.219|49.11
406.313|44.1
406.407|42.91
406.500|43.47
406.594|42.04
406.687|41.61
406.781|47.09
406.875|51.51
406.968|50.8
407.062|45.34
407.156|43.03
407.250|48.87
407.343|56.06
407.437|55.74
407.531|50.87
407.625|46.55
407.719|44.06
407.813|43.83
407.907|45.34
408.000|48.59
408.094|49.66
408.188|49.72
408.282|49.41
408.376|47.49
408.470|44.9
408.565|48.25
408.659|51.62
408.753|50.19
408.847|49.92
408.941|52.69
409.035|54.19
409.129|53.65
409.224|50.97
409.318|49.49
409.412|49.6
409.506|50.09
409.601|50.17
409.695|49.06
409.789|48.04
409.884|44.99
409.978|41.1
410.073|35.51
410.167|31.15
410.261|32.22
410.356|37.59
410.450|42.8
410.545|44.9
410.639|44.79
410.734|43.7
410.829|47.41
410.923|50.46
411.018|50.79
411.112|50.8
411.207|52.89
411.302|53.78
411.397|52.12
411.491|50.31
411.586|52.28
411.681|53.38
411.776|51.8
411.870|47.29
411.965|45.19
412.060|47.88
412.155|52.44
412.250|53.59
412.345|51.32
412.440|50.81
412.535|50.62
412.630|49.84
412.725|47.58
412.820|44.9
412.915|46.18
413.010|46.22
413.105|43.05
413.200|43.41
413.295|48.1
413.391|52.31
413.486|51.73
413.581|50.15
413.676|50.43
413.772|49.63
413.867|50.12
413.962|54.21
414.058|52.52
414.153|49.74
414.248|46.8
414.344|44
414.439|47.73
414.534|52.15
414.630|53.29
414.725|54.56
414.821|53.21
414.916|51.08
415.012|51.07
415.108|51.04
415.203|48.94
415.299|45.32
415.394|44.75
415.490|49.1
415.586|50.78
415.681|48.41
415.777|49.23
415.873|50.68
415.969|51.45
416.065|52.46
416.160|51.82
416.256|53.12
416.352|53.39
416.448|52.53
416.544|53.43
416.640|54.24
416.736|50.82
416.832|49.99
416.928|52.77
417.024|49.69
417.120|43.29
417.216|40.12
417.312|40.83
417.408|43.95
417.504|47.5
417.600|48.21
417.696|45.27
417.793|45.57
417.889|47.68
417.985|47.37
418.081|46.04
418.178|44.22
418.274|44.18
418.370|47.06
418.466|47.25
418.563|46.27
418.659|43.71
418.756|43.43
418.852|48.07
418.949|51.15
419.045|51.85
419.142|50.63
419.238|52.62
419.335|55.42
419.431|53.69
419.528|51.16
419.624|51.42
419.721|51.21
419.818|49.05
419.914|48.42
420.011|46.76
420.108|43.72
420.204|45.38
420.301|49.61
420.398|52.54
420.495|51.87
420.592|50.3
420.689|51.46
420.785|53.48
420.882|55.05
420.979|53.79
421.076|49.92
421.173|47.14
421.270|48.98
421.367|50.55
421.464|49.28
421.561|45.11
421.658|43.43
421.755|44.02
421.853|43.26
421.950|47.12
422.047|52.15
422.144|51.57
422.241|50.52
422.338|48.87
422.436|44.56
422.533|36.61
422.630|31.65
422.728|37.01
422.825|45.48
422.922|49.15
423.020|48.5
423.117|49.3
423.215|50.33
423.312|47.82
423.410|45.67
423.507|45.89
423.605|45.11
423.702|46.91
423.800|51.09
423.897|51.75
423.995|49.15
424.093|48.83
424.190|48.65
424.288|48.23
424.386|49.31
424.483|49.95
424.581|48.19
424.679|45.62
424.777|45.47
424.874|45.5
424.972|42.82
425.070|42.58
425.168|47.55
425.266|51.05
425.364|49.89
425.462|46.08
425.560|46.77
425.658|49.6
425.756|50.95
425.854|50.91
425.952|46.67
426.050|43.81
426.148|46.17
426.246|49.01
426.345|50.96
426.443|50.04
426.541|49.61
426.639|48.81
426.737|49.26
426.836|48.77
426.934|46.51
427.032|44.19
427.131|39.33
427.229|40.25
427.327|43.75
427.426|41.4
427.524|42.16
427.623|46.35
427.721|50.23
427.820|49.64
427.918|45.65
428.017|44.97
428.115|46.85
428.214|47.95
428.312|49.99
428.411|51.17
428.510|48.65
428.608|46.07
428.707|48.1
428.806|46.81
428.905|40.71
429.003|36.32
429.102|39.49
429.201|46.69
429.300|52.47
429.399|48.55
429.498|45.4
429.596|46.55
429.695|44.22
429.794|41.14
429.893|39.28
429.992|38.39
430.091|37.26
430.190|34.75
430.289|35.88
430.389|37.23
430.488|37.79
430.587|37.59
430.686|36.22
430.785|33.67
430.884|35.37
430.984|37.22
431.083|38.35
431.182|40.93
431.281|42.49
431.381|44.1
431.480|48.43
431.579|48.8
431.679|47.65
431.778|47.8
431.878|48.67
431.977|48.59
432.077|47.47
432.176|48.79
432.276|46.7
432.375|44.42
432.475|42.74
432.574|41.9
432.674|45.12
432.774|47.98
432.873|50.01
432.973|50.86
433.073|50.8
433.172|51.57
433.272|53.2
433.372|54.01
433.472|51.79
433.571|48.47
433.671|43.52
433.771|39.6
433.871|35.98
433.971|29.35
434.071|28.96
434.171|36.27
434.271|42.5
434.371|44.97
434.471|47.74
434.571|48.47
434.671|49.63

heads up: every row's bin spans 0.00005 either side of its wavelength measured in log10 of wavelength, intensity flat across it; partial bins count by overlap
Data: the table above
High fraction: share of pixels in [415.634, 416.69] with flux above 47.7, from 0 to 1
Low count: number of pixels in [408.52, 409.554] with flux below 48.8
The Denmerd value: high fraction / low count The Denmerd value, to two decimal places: 1.00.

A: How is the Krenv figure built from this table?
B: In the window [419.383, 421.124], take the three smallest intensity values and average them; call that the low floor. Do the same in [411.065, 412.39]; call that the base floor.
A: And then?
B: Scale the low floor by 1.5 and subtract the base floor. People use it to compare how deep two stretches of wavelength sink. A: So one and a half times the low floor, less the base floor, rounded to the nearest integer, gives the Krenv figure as 21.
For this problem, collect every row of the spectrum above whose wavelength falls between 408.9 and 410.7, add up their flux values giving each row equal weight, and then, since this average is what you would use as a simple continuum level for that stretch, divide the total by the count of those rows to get 45.4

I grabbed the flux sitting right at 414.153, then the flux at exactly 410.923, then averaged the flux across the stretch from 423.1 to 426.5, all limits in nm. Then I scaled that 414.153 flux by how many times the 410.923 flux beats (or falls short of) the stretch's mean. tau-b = 52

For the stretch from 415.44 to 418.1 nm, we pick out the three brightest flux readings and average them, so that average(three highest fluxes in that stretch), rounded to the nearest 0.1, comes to 53.7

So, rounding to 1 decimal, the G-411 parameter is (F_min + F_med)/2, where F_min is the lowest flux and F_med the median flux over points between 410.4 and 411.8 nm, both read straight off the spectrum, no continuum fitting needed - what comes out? 46.8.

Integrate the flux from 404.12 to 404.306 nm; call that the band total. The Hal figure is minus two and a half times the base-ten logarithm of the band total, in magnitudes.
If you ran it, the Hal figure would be -2.41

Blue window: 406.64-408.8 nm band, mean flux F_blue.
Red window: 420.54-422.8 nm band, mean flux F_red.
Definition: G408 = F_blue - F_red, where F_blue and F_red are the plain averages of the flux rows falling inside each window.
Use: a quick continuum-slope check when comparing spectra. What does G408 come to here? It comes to 1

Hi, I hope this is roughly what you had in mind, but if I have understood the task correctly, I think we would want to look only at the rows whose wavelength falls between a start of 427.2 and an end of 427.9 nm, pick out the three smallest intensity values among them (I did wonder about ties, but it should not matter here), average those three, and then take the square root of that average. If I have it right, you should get 6.4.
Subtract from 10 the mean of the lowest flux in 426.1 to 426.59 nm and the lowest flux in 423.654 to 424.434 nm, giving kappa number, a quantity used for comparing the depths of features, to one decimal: -36.5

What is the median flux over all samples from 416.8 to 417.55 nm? 46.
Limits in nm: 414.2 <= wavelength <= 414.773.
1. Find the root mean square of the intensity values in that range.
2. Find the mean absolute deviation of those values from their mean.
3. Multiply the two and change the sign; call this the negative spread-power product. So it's -179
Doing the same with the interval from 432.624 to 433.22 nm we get -94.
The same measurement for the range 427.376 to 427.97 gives -130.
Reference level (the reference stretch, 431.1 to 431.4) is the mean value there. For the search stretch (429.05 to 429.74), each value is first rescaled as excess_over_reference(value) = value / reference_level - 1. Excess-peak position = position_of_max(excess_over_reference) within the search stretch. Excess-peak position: 429.300 nm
